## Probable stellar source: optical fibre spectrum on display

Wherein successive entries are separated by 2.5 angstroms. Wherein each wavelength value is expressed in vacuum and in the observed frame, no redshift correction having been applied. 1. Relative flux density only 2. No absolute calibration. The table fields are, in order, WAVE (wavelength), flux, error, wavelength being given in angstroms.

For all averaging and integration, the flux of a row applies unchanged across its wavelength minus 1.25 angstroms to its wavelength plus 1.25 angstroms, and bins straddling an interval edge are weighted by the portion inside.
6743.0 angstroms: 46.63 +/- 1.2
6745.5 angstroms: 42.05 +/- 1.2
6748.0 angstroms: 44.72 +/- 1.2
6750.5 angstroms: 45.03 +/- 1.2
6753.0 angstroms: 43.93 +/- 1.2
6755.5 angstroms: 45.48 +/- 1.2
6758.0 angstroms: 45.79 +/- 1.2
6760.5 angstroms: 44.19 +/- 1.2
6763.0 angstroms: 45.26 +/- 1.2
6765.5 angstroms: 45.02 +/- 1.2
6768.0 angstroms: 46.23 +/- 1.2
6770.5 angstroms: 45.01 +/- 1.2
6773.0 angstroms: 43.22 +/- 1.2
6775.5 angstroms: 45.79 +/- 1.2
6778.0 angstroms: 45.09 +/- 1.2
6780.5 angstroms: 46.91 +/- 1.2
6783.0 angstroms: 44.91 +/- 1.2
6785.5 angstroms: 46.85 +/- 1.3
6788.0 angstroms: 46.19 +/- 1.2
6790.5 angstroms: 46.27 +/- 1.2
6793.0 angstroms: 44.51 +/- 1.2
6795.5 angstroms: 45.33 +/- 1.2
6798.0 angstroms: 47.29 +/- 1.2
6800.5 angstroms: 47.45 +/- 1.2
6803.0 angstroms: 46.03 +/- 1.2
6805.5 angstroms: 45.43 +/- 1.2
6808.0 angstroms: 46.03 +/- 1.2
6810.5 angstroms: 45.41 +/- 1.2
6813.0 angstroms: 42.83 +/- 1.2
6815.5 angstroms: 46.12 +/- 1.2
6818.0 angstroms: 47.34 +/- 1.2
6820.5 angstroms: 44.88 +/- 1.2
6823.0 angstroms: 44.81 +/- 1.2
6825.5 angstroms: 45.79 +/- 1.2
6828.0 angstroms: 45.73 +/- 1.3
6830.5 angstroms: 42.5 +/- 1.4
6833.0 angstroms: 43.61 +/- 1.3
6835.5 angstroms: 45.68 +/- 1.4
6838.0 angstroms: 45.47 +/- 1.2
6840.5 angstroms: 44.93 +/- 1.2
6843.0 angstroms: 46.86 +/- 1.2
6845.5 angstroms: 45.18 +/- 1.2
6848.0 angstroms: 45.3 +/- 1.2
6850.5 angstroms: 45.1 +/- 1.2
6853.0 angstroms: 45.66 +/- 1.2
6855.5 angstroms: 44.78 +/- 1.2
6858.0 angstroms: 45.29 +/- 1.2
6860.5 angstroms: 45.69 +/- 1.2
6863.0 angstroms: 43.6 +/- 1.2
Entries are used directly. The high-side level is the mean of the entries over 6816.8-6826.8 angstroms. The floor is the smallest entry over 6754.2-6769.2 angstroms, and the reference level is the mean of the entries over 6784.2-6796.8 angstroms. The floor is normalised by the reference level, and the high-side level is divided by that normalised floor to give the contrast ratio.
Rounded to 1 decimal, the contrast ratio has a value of 47.4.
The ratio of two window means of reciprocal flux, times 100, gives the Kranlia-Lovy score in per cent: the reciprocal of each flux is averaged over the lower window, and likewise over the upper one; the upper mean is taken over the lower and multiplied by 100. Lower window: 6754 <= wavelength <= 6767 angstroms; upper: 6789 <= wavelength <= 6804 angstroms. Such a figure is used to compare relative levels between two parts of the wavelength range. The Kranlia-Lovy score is 97.9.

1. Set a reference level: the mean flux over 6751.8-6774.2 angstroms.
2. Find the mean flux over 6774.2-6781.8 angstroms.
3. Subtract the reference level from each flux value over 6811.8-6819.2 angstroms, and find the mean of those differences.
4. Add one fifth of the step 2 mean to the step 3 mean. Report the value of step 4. 9.71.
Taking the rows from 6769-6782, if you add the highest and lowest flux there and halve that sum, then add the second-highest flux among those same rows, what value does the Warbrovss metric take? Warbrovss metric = 90.9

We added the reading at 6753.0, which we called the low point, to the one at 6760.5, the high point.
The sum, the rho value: 88.1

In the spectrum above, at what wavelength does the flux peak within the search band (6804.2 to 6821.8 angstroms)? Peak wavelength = 6818.0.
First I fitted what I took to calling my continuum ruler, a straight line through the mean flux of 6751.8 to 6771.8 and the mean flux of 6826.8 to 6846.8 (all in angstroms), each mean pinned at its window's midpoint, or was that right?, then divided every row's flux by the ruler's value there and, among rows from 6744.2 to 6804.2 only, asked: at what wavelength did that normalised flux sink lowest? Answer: 6745.5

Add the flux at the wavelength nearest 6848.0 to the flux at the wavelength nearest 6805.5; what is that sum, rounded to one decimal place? 90.7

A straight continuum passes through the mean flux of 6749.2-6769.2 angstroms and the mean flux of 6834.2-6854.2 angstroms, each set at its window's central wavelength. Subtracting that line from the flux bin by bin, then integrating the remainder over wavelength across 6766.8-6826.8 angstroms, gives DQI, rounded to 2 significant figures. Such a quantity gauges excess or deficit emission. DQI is 22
